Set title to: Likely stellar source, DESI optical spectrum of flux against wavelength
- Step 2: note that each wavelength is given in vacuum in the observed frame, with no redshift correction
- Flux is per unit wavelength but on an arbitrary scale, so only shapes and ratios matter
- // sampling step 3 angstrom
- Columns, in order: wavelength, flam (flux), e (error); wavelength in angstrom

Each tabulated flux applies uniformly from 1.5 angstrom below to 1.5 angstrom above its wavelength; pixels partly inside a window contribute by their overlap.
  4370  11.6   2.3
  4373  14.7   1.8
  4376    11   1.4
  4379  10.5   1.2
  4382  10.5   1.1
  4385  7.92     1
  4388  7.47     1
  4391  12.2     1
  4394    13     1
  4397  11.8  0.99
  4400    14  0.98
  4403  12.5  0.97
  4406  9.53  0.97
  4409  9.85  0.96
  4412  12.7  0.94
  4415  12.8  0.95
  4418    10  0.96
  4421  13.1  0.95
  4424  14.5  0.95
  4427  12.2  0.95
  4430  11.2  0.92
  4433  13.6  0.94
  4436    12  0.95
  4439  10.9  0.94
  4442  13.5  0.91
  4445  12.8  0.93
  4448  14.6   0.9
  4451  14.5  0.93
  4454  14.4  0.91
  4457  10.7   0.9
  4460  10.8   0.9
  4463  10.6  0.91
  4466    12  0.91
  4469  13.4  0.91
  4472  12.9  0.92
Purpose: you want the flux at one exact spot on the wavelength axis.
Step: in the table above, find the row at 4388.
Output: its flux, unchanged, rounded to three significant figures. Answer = 7.47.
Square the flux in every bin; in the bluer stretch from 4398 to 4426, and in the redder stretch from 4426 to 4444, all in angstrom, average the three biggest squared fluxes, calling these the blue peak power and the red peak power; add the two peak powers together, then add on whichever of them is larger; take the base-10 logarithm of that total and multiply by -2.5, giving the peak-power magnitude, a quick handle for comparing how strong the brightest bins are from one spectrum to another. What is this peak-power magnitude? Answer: -6.87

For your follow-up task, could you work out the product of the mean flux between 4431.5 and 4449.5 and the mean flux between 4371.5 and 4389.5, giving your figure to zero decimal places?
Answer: 133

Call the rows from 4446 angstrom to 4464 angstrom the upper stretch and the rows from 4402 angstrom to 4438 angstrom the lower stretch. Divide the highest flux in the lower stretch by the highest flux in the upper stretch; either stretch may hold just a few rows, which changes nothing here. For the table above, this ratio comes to 0.99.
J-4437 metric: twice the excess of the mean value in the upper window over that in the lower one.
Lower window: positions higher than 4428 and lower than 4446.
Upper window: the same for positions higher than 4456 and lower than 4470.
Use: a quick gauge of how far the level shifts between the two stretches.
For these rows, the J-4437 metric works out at -1.7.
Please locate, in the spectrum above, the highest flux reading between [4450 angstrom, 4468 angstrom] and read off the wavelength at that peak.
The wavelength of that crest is 4451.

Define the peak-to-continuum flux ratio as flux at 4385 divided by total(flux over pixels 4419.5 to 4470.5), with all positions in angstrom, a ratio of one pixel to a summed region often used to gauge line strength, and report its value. 0.037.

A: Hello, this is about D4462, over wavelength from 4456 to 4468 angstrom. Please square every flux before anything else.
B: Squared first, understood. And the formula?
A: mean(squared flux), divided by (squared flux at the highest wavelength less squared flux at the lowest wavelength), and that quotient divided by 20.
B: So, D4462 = 0.21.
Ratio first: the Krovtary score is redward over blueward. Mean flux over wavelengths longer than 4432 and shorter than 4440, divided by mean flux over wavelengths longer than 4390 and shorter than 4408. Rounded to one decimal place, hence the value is 1.0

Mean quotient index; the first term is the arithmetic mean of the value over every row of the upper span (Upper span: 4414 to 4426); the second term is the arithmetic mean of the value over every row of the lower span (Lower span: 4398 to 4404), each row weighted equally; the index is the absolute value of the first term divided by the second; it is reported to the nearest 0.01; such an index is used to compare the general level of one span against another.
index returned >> 0.95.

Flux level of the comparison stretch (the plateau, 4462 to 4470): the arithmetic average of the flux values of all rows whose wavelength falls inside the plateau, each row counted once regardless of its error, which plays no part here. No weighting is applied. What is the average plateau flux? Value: 12.0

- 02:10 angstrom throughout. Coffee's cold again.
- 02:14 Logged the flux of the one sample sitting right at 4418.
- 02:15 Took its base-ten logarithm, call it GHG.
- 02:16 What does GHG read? 1.00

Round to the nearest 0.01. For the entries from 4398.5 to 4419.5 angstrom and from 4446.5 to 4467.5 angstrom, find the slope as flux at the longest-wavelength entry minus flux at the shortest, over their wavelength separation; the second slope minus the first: 0.08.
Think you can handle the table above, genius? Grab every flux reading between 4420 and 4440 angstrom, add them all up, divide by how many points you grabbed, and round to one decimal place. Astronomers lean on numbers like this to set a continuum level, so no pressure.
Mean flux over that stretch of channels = 12.5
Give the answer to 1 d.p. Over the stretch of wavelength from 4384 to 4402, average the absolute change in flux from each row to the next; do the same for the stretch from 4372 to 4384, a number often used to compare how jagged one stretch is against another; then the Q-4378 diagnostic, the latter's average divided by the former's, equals 0.7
